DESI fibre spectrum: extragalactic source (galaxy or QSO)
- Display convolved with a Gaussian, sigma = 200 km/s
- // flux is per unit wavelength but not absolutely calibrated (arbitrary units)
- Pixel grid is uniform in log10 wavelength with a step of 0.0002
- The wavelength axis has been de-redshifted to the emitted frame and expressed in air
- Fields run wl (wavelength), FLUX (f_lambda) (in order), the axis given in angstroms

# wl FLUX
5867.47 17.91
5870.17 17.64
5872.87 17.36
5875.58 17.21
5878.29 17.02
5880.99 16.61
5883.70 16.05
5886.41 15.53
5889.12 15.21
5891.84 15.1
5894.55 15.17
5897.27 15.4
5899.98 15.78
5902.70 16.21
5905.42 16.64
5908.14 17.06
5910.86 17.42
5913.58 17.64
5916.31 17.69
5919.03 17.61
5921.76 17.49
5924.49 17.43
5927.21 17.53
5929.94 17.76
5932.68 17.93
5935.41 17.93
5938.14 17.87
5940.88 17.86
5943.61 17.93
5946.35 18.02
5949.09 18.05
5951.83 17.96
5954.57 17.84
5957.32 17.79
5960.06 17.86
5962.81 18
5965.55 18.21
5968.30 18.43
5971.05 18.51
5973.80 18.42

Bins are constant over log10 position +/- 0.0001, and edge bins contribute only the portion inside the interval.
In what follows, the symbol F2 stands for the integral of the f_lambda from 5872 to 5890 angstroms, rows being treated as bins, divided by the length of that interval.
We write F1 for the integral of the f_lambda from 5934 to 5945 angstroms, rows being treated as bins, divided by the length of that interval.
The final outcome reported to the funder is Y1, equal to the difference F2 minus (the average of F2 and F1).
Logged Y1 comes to -0.7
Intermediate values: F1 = 17.9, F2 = 16.4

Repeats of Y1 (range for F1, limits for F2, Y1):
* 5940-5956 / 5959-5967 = 0.0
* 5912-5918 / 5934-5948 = 0.1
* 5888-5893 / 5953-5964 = 1.4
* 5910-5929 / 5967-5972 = 0.5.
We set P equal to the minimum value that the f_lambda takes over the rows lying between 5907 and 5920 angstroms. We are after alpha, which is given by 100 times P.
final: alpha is 1706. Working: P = 17.06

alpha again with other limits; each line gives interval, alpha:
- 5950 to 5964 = 1779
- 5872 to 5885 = 1605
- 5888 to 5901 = 1510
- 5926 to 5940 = 1753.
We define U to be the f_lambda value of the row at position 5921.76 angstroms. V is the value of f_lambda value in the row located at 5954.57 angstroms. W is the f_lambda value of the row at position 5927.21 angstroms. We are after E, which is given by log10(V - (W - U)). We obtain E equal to 1.25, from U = 17.49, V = 17.84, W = 17.53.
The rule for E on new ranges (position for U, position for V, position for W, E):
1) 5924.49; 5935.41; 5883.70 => 1.29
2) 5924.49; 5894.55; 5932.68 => 1.17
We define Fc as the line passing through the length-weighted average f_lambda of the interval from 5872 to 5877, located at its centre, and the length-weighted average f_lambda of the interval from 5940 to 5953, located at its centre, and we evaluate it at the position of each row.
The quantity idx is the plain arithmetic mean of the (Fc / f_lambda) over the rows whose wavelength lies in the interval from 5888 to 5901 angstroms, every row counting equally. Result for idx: 1.138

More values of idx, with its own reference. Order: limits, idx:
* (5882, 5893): 1.124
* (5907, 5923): 1.010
